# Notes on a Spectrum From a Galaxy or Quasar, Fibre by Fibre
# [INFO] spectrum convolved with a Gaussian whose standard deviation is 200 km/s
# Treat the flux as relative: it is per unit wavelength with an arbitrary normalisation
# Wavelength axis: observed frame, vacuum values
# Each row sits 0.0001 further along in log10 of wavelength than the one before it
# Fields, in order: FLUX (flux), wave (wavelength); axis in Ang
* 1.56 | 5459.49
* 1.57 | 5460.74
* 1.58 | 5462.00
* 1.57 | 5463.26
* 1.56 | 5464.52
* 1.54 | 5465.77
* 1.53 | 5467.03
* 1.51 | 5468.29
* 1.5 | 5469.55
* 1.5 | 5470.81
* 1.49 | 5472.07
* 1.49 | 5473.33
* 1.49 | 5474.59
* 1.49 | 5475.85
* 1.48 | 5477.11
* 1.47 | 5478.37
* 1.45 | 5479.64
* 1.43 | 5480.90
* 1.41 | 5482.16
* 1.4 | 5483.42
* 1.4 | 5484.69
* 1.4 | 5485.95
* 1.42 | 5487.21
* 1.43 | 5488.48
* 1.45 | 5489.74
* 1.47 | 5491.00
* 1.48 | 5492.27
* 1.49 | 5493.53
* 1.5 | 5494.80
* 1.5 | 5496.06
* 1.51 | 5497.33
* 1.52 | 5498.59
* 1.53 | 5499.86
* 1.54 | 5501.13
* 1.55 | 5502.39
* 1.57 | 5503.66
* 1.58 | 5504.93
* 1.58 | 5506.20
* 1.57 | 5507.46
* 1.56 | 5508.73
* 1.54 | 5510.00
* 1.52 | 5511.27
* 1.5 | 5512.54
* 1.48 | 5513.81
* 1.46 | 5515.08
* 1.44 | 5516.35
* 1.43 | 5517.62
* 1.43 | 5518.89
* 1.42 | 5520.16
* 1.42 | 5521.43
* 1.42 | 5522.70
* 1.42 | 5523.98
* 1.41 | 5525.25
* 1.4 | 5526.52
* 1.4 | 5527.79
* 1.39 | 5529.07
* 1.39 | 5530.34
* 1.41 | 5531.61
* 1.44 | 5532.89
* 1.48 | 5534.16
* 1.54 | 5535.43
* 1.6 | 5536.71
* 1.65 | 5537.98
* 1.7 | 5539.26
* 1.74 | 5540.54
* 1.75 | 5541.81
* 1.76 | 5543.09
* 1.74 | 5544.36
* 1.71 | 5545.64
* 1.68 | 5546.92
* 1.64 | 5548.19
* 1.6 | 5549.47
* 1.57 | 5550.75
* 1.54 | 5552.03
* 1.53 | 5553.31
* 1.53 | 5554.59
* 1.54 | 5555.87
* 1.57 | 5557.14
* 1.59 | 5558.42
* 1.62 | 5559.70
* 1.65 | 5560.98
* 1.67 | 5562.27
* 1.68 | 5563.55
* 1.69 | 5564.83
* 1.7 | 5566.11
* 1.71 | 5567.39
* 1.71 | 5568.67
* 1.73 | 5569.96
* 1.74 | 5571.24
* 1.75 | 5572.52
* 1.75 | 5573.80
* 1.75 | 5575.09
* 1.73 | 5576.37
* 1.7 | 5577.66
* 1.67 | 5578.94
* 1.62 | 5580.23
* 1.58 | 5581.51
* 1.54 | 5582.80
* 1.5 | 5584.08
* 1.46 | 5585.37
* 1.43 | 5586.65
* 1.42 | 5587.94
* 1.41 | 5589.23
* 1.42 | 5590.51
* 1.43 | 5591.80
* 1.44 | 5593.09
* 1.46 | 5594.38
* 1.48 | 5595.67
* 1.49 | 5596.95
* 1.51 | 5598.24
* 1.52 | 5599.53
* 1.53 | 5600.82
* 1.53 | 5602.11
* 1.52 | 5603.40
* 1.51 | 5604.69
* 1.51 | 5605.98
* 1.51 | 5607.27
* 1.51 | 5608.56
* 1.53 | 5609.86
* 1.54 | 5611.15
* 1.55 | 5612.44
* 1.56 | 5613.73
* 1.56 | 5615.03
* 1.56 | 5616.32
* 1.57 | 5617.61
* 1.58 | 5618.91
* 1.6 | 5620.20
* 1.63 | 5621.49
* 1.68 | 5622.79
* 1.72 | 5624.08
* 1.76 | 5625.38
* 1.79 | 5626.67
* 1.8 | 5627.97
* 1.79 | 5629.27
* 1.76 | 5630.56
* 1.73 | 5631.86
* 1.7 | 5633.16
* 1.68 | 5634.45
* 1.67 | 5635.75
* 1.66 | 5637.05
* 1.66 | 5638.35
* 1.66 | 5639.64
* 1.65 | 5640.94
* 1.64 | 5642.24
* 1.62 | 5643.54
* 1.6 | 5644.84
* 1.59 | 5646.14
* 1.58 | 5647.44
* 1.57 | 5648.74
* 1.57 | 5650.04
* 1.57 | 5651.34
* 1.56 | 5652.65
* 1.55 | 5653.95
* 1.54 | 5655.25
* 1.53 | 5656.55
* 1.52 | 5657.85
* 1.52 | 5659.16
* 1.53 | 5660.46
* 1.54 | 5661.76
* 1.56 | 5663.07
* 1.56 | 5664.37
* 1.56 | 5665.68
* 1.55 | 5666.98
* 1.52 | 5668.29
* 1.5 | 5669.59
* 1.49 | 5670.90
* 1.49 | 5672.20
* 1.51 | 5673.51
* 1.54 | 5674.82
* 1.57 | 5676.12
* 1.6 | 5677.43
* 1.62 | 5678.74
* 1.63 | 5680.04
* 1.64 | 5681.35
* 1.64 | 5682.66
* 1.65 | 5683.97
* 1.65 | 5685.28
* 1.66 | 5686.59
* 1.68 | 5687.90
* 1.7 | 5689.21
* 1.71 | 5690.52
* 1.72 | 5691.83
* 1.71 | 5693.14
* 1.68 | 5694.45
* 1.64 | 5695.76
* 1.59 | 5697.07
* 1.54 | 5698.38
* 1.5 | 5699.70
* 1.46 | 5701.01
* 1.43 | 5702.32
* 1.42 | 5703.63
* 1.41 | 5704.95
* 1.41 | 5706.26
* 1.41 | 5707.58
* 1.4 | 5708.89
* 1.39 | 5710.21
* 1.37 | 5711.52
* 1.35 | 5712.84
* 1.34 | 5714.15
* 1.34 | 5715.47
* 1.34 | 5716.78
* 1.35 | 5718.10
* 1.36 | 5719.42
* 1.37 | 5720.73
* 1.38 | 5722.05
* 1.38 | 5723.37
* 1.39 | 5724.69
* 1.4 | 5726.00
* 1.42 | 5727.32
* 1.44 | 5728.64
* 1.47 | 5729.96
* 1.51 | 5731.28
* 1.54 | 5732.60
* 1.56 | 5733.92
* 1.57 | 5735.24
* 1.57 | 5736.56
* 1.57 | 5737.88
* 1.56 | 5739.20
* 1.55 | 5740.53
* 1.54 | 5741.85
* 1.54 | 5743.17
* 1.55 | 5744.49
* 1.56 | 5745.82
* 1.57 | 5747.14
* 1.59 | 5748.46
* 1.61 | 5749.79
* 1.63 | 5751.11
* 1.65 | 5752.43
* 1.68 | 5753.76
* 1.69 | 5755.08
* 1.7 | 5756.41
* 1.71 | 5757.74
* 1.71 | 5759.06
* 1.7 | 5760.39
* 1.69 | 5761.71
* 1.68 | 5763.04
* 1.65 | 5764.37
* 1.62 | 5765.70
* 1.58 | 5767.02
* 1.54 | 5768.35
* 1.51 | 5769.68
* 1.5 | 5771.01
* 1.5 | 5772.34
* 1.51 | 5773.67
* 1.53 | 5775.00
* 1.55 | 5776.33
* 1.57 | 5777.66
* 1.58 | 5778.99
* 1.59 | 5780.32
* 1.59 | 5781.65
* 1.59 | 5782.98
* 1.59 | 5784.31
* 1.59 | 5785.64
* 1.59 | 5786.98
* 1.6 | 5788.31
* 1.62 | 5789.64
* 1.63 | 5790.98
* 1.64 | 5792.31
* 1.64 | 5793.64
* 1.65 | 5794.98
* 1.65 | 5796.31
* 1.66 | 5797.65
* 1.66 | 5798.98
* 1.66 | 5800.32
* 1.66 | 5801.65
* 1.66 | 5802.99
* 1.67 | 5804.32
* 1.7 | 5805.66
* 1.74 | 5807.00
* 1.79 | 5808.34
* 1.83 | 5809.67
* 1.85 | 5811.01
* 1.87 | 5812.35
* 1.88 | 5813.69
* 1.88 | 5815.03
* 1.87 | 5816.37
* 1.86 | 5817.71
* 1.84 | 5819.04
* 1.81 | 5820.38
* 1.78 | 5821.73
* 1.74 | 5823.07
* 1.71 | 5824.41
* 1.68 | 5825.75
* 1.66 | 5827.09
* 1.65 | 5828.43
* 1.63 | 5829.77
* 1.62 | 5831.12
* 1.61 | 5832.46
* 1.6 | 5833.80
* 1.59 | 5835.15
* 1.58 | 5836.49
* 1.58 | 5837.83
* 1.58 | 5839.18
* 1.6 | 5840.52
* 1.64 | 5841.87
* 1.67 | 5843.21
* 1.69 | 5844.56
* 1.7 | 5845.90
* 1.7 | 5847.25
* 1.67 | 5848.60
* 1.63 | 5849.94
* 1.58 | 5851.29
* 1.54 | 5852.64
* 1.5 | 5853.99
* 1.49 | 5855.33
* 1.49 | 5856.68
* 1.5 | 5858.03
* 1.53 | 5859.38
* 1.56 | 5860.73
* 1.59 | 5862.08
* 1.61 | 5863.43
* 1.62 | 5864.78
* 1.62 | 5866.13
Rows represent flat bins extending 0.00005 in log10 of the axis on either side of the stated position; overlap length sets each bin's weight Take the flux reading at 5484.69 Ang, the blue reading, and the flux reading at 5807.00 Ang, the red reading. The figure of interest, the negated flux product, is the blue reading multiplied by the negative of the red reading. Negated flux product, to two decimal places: -2.44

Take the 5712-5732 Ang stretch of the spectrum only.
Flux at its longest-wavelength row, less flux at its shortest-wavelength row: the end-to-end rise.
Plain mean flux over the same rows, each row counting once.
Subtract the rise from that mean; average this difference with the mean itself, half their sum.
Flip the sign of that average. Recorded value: -1.31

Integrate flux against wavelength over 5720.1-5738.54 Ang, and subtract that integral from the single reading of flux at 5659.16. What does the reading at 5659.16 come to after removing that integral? -25.6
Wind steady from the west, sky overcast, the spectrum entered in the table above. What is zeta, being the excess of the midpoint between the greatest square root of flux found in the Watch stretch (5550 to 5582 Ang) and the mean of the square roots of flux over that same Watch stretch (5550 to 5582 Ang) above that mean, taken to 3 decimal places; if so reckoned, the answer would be 0.019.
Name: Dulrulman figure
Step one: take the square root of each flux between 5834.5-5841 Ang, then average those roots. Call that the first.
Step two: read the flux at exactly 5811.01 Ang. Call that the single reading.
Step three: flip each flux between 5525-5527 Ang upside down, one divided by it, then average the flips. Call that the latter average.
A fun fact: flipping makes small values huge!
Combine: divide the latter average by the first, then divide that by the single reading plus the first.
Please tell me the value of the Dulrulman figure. 0.182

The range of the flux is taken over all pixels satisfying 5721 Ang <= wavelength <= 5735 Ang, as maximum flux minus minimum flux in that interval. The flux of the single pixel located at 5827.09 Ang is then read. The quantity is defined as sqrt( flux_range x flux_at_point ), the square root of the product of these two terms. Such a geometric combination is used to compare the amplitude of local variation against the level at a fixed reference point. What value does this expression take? 0.55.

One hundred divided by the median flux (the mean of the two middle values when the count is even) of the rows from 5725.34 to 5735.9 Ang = 67.1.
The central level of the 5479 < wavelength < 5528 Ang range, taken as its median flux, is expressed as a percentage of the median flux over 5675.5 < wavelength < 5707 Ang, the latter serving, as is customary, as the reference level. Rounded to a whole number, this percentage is 89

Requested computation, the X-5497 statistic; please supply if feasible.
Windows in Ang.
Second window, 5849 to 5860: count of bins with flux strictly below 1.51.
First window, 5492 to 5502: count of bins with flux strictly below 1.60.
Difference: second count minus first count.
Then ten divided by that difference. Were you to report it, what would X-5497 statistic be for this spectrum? -2.5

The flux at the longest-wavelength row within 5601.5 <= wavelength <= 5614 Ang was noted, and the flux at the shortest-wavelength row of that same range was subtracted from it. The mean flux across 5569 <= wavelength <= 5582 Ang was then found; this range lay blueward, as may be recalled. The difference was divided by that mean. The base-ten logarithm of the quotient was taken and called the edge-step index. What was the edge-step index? -1.75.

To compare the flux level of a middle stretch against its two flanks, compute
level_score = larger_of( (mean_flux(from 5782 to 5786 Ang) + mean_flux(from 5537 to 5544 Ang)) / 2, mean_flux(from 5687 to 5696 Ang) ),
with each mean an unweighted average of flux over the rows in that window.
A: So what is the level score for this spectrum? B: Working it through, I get 1.69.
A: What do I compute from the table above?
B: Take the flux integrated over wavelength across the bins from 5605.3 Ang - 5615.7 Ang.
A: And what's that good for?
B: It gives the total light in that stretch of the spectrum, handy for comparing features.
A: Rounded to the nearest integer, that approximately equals 16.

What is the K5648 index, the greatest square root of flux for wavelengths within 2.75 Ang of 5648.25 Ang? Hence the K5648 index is 1.26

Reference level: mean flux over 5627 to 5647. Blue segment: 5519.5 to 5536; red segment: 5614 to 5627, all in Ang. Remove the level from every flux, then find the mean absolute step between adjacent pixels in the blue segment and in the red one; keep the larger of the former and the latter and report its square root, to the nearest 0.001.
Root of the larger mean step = 0.160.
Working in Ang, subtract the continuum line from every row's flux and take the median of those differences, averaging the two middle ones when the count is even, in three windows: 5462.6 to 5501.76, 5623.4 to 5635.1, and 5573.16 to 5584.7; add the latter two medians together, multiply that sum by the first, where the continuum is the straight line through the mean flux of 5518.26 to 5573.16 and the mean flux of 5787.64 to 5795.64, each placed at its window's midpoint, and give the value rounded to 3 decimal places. -0.019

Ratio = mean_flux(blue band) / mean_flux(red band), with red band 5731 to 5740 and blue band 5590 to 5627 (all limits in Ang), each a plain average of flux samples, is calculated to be 1.00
